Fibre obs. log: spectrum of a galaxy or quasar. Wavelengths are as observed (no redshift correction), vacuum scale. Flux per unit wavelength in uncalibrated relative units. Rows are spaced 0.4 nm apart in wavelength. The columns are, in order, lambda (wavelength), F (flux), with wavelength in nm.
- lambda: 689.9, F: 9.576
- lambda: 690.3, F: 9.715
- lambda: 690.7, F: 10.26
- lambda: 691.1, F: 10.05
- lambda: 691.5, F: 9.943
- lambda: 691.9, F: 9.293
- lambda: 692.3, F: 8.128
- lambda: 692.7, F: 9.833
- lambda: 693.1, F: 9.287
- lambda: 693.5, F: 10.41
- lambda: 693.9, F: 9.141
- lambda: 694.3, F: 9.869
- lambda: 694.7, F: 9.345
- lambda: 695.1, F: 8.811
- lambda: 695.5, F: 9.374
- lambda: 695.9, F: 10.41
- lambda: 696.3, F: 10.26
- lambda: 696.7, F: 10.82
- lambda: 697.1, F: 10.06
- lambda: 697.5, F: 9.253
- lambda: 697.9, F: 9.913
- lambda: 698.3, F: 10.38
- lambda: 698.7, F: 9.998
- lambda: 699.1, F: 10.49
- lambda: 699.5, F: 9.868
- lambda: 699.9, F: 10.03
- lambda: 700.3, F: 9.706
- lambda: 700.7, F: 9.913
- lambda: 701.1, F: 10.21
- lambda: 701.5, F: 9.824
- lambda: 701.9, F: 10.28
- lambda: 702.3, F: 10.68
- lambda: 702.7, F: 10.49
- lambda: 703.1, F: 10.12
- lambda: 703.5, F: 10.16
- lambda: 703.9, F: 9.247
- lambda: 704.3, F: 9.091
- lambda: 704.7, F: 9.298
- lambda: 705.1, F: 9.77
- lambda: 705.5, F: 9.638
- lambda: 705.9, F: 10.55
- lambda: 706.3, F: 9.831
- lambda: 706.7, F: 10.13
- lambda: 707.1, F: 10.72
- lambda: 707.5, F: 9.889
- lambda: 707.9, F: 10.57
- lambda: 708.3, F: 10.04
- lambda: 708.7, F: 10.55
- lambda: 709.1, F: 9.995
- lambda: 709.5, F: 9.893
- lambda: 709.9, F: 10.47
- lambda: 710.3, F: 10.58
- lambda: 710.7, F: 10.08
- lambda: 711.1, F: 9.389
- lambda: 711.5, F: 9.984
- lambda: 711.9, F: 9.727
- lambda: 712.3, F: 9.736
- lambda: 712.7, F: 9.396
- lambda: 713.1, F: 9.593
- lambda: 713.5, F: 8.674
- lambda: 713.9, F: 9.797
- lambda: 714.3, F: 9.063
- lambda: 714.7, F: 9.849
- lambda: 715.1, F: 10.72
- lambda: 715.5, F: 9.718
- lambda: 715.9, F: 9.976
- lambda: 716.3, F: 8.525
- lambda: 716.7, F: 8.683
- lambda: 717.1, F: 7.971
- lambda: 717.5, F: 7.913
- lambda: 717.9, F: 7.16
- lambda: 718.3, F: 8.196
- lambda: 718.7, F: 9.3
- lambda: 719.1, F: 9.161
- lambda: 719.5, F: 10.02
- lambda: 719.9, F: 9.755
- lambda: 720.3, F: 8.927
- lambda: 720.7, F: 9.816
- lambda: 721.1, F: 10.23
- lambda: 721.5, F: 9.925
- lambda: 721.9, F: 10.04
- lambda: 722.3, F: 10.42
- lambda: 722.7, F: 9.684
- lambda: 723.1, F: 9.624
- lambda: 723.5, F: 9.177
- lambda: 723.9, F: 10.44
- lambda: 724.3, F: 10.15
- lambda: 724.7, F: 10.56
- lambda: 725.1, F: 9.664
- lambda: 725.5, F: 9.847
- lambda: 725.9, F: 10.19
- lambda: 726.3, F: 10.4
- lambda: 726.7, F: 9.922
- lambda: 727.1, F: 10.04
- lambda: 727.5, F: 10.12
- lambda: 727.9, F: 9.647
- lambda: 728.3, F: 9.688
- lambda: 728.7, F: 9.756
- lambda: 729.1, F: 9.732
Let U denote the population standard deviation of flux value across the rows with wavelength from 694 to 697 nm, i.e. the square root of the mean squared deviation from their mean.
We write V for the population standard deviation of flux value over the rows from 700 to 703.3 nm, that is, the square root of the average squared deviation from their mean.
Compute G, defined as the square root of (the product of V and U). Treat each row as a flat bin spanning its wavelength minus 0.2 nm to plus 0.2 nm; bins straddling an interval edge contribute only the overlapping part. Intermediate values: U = 0.65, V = 0.31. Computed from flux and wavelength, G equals 0.45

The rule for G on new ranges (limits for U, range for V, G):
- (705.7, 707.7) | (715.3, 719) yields 0.55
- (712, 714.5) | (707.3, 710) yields 0.34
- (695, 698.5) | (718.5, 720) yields 0.46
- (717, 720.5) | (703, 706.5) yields 0.64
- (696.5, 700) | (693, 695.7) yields 0.45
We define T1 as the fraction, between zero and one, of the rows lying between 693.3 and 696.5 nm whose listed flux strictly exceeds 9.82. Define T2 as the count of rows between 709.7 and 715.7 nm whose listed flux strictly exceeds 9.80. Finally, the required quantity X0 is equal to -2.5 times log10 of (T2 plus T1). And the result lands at -2.0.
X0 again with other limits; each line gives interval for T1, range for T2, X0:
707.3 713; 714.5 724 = -2.6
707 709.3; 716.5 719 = 0.0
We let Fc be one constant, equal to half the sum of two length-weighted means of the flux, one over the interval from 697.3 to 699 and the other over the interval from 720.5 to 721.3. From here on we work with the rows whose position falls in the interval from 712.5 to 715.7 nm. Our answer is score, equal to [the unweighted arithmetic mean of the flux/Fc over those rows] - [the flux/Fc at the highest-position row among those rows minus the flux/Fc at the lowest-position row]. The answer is 0.93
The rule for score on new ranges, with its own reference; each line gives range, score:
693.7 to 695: 0.93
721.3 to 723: 1.03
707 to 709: 1.06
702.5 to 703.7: 1.06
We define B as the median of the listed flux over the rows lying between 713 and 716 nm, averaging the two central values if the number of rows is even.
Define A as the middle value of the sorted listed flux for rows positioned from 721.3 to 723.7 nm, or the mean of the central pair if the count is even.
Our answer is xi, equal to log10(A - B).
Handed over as -1.33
